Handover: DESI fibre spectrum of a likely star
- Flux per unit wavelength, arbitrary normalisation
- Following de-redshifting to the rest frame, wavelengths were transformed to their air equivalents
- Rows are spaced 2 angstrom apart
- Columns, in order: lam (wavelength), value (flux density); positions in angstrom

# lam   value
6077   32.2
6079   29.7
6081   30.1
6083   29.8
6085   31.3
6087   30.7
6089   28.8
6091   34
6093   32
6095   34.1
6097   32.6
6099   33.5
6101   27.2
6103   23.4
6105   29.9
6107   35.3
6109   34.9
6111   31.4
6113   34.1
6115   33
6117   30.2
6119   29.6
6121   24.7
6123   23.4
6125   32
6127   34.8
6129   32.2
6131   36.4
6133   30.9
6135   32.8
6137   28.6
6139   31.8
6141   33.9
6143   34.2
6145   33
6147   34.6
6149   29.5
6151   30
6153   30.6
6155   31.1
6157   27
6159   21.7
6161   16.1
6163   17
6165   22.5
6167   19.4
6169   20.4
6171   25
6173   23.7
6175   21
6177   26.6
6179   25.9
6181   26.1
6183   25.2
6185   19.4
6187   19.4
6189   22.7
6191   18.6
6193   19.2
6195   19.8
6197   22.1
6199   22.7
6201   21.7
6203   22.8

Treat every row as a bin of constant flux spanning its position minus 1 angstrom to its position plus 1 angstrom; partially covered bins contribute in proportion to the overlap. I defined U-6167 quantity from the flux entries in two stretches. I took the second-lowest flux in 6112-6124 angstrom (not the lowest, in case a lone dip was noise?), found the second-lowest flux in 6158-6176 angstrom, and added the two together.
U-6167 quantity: 42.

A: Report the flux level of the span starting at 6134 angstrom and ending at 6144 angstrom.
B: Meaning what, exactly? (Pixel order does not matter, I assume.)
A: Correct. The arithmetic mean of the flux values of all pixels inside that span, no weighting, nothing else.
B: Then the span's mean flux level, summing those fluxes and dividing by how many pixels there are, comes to 32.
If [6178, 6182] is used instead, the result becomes 26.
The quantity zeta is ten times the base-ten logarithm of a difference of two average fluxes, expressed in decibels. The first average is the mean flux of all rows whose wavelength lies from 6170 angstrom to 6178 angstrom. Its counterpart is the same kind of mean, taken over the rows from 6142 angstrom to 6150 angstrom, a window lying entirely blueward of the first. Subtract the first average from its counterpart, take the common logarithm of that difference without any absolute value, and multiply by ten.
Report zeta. 9.4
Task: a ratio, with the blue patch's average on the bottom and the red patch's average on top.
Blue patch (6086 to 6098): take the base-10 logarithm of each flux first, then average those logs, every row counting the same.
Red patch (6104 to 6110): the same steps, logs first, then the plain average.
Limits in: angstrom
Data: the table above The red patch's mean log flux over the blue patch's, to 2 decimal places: 1.01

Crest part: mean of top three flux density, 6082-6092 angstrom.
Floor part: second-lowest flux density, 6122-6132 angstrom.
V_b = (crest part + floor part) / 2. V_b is 32.0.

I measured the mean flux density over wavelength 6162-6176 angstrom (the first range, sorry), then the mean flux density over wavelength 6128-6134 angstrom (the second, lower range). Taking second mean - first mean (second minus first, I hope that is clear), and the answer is 12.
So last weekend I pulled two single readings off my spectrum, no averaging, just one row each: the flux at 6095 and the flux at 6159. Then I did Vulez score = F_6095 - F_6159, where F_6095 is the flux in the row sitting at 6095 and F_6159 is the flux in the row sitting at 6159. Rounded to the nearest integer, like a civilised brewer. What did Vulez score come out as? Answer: 12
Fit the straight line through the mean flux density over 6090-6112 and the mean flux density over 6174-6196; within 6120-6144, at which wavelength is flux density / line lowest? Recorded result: 6123 angstrom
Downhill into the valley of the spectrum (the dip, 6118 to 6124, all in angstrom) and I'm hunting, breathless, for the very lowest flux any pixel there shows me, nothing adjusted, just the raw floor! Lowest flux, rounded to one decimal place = 23.4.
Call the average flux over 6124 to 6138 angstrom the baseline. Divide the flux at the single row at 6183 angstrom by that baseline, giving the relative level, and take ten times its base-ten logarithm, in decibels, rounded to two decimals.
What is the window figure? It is -1.11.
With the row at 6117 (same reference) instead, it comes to -0.32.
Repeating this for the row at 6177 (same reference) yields -0.87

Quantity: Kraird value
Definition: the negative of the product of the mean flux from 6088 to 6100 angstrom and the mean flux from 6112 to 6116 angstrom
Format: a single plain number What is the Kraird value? -1090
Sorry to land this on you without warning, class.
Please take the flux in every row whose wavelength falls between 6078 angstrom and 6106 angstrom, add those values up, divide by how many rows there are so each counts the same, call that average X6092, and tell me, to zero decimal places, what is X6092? 31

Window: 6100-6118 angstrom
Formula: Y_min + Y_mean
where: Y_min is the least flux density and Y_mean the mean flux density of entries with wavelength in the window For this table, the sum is 54.4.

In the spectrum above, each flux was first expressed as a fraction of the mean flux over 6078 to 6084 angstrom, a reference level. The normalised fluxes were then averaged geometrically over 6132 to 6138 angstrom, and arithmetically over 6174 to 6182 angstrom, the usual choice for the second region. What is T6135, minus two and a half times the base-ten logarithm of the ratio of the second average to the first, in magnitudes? 0.23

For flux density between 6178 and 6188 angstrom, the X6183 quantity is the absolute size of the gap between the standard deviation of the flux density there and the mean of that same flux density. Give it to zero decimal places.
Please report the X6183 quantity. 20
